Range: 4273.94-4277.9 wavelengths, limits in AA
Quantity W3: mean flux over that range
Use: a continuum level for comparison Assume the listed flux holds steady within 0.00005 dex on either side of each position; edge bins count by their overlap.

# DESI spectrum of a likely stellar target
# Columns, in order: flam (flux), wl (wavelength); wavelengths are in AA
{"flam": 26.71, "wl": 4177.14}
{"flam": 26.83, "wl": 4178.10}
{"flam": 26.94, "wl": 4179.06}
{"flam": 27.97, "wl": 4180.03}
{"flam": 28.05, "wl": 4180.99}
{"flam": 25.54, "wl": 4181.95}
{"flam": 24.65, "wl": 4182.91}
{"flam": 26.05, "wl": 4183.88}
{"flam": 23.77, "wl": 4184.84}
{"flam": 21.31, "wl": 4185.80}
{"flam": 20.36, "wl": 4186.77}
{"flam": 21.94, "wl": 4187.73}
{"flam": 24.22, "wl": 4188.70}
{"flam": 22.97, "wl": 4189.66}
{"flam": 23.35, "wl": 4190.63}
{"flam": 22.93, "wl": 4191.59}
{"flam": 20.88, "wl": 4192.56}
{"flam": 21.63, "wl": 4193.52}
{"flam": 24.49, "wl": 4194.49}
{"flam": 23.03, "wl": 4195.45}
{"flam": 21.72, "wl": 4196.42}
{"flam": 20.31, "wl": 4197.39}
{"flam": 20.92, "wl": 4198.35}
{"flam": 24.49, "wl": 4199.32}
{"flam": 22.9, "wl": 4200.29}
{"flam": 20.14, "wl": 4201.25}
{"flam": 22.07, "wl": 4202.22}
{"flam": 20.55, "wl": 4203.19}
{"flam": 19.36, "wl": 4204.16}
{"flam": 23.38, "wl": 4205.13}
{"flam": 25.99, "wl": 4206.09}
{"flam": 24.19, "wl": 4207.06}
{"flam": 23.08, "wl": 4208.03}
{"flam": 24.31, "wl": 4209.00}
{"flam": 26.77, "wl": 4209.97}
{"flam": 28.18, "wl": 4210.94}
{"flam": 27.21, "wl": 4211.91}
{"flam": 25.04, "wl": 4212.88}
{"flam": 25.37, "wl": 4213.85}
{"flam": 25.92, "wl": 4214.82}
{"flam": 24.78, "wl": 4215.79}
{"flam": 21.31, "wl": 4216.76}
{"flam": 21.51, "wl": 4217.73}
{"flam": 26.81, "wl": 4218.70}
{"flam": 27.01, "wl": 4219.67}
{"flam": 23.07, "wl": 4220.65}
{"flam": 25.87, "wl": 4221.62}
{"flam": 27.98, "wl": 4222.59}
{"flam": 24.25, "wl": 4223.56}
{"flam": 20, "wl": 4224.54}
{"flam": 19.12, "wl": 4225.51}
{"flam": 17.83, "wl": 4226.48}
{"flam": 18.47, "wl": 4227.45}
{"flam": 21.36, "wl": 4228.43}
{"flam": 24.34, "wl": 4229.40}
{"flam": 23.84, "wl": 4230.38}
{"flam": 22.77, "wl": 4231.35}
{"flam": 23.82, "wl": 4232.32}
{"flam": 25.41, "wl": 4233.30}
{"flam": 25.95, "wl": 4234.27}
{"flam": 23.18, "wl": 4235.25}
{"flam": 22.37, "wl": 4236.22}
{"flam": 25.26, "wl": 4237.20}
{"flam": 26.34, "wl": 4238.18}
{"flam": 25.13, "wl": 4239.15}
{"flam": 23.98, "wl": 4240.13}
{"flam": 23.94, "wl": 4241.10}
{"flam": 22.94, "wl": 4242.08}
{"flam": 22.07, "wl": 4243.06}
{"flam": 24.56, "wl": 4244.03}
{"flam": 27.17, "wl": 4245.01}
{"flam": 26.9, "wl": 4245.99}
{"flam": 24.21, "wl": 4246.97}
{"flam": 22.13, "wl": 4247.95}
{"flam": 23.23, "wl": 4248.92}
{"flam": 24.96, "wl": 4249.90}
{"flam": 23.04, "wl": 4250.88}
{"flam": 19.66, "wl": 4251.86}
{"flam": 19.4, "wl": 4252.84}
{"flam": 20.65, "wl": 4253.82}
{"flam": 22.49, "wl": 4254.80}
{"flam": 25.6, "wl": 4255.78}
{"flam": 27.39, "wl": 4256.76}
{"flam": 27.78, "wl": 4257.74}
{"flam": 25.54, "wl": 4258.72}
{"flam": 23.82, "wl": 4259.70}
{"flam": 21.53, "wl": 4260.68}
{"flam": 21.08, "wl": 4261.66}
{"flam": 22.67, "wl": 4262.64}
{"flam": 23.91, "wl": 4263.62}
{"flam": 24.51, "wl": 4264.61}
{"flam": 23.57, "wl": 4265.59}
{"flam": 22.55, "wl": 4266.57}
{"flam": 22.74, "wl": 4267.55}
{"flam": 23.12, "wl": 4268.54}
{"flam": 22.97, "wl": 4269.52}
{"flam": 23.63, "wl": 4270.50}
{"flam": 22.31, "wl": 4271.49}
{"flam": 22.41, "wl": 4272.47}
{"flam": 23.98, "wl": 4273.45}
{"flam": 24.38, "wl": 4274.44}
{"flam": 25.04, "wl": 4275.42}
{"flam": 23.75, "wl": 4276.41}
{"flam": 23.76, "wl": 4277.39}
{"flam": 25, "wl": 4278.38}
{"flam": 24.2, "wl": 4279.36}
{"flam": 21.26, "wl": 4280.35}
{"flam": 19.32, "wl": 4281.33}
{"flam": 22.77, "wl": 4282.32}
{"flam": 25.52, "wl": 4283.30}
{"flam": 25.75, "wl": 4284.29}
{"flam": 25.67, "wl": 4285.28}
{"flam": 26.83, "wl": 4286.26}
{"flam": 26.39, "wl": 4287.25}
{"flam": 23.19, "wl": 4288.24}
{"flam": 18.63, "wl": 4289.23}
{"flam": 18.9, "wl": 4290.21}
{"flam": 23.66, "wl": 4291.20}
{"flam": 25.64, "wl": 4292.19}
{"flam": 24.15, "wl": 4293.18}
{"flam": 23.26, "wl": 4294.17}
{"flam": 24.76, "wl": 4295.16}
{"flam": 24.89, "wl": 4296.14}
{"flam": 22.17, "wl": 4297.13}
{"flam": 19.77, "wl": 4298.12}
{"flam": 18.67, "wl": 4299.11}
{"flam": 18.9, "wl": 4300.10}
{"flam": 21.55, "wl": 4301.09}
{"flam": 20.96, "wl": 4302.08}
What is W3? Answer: 24.2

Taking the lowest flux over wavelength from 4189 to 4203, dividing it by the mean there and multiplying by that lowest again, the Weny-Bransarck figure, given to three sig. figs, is 18.2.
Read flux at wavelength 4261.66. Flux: 21.08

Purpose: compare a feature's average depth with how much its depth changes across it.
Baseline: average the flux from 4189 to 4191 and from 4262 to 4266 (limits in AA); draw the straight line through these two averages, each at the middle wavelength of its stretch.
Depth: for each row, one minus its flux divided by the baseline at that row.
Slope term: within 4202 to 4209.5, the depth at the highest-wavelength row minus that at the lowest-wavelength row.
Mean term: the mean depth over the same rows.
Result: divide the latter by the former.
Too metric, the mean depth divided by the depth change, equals -0.2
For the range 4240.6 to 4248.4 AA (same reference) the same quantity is -0.4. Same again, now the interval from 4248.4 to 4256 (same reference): -0.5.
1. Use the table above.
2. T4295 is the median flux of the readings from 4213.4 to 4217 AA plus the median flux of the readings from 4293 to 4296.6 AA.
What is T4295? 49.5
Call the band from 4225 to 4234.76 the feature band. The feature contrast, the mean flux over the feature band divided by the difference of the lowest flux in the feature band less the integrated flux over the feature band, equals -0.112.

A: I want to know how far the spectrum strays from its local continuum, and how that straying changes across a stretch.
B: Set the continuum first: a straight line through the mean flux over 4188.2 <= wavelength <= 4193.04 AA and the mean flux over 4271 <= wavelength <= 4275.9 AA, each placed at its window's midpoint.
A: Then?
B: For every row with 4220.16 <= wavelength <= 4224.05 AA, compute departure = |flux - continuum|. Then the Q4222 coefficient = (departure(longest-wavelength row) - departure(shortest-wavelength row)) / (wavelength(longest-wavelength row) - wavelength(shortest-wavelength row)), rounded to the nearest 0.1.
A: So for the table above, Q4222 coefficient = 0.3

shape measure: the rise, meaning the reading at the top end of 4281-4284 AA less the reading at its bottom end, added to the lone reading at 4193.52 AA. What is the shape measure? 28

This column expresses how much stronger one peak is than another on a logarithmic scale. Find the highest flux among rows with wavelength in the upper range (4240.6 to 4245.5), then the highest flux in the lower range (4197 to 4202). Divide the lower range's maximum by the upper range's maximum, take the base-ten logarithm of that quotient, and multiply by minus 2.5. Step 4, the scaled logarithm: 0.11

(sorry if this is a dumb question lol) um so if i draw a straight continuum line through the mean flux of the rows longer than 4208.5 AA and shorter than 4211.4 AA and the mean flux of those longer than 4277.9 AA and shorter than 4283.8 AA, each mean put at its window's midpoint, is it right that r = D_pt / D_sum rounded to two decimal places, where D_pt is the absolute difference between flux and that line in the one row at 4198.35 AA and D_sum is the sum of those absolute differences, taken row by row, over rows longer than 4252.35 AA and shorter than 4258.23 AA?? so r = 0.32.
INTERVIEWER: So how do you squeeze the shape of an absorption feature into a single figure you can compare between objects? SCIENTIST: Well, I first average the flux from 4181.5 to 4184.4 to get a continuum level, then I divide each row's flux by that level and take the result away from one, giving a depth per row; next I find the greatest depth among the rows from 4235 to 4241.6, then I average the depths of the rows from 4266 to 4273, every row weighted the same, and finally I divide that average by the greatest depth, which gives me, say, 0.85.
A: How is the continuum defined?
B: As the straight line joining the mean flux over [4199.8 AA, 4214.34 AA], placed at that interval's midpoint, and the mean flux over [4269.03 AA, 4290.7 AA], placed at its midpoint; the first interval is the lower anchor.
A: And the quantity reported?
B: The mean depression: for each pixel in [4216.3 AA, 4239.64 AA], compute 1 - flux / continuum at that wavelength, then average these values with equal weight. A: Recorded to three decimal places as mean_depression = 0.013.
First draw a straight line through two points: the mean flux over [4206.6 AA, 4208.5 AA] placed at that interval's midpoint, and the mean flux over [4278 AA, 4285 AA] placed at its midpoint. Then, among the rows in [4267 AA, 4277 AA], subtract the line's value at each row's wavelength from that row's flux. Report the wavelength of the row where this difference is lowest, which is 4271.49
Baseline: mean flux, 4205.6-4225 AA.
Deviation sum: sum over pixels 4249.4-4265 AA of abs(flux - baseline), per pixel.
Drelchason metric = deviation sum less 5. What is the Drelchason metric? 33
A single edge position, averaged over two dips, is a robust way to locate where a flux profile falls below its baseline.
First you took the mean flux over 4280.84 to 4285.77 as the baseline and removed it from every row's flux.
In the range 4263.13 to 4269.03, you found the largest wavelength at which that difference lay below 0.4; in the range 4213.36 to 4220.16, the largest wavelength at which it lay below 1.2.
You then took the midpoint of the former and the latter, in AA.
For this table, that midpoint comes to 4243.1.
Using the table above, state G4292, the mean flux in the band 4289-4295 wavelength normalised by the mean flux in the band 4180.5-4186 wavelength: 0.90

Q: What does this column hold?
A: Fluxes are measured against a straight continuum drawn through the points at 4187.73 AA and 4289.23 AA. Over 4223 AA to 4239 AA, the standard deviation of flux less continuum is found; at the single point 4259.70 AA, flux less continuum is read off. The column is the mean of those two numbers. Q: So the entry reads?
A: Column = 3.5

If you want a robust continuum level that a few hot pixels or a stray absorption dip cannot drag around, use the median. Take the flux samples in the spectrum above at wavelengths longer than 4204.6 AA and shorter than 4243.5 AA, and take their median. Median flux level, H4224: 24.2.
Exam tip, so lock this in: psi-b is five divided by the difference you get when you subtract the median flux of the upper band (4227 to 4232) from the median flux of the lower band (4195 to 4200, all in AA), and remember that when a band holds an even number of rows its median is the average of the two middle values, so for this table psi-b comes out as -5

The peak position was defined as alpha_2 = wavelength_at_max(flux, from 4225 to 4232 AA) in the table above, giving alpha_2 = 4229.40 AA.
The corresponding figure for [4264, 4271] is 4264.61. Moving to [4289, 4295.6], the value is 4292.19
